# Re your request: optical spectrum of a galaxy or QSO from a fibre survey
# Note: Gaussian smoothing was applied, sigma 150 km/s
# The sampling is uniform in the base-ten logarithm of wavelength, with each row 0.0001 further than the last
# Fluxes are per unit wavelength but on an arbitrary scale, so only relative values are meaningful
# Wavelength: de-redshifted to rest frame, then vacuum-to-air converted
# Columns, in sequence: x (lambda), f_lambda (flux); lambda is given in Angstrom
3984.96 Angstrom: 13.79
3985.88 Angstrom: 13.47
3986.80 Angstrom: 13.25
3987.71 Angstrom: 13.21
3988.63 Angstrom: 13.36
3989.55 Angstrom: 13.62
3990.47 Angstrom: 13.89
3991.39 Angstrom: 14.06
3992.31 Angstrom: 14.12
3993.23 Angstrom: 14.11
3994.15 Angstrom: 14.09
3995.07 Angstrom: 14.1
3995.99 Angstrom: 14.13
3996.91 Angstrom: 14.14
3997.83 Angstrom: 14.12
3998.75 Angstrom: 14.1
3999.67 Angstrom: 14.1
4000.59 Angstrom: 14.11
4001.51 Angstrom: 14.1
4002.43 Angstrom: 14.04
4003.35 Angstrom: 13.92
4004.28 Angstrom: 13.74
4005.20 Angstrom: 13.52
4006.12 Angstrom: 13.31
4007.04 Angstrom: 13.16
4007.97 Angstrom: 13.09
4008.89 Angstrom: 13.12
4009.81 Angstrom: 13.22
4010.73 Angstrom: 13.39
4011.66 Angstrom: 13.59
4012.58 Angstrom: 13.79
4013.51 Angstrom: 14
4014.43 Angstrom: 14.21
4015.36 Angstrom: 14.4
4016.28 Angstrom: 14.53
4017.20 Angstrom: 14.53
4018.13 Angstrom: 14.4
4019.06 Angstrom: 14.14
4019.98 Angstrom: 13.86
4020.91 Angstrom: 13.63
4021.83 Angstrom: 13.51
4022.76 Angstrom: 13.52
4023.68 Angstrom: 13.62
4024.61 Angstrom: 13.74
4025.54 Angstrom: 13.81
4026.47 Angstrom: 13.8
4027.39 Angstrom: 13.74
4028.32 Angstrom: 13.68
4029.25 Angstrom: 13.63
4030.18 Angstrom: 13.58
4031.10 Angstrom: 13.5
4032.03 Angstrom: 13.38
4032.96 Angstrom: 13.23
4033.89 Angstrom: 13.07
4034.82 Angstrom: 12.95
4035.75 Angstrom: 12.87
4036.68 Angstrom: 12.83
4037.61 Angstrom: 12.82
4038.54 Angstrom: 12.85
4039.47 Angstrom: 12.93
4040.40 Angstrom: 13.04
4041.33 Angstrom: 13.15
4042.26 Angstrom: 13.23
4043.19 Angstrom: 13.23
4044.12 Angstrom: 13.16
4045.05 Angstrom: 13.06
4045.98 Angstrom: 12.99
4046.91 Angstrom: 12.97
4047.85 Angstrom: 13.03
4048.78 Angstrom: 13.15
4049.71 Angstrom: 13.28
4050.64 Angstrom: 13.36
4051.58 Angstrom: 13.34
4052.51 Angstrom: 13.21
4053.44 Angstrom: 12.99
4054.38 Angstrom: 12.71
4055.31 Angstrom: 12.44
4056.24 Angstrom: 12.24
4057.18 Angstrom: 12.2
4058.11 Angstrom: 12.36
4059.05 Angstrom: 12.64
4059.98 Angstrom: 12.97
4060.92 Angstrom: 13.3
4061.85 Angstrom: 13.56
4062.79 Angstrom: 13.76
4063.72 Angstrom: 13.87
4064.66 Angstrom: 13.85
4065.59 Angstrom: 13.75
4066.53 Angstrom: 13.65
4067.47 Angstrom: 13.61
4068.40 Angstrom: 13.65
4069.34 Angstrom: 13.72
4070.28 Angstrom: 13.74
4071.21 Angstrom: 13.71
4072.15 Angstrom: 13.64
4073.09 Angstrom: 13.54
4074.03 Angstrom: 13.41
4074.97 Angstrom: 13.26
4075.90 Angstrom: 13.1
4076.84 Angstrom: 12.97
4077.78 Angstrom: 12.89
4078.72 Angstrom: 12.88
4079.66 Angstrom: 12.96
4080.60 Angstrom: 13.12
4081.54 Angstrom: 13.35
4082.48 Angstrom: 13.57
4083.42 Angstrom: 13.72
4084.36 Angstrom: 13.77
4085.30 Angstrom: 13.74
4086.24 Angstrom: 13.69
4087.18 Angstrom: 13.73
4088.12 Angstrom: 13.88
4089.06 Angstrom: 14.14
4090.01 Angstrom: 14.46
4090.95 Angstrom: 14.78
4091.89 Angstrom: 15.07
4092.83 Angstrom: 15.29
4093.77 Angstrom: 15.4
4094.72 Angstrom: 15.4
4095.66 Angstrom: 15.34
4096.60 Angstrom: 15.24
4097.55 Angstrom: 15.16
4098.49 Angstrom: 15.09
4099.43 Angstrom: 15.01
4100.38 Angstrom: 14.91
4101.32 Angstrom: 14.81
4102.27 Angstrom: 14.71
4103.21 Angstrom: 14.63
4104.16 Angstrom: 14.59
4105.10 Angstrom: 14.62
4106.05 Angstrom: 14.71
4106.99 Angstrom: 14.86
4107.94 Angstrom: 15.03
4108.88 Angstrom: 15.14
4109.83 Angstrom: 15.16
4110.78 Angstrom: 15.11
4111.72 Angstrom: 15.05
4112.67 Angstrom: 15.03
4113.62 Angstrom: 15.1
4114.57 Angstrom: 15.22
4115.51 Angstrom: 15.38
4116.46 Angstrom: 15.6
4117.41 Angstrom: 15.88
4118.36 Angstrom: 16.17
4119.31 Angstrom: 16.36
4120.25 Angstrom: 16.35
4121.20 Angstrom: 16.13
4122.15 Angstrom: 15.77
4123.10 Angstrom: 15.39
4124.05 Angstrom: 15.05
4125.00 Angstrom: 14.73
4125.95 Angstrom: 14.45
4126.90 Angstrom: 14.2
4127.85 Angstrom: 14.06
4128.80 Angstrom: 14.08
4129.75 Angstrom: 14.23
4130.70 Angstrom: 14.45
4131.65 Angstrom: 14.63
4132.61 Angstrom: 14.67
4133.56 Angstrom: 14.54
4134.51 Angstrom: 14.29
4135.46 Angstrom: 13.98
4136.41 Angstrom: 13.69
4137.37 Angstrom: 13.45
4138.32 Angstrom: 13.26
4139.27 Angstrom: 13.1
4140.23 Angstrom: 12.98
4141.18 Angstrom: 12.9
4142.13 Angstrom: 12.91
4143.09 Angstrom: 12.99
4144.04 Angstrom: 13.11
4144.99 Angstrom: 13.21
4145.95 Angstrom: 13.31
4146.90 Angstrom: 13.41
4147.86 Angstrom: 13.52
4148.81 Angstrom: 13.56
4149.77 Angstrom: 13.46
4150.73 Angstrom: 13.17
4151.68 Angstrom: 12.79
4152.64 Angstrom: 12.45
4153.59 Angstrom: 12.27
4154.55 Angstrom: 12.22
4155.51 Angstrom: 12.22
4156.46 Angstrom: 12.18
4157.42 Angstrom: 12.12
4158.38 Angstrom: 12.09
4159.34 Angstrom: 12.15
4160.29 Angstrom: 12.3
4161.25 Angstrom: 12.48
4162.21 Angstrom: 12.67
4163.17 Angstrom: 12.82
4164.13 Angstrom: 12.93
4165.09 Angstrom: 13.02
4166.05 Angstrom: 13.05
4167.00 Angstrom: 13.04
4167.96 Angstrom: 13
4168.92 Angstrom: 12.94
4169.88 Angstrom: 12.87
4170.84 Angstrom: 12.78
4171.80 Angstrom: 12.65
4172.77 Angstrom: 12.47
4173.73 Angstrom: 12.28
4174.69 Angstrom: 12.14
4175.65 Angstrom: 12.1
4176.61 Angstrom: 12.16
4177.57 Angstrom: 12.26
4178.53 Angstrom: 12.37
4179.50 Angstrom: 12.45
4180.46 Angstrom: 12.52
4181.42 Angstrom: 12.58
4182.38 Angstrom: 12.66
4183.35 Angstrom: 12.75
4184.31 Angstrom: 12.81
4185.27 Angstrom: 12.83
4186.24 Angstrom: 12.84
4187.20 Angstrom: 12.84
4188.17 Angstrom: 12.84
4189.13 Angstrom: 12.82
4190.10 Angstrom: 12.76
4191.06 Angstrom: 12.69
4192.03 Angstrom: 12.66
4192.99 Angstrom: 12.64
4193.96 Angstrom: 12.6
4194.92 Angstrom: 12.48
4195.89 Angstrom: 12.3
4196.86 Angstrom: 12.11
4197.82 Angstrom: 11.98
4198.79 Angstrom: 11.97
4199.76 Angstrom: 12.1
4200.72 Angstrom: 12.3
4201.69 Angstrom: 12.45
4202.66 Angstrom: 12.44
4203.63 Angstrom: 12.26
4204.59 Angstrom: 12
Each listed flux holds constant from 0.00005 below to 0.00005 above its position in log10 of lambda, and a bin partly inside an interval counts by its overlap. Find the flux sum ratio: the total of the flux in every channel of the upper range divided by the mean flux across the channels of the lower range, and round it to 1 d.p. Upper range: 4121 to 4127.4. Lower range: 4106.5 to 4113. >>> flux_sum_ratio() 7.0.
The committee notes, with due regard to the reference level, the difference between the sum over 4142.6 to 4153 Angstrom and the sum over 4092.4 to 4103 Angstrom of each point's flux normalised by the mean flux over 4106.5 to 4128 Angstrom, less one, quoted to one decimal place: -1.4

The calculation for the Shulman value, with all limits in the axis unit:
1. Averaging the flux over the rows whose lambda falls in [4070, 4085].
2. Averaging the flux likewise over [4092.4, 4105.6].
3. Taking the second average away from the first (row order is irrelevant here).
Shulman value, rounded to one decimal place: -1.7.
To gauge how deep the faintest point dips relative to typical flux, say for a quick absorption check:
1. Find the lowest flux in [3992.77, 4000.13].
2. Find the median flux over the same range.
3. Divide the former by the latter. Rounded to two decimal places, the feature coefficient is 1.00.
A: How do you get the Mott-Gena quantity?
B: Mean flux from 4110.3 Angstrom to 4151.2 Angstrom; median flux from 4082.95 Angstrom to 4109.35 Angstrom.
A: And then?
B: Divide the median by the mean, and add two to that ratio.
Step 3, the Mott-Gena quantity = 3.03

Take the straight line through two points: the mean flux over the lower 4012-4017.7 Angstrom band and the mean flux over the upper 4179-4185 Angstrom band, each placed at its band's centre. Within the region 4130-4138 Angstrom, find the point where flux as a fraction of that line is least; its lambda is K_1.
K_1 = 4137.37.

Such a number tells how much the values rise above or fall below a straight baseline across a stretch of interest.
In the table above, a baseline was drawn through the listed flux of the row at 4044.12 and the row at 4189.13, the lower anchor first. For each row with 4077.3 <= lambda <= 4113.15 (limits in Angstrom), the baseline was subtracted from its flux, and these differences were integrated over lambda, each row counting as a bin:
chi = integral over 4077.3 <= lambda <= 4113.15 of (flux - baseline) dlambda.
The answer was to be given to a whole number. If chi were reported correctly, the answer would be 51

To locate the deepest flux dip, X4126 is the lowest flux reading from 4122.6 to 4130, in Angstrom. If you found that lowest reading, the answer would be 14.06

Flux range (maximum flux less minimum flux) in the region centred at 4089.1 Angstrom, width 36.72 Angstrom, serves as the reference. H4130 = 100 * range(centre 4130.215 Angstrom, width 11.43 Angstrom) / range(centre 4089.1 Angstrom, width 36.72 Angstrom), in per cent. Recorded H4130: 30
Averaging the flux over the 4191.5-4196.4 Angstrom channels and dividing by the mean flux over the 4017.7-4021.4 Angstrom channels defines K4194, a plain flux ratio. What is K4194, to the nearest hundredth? 0.89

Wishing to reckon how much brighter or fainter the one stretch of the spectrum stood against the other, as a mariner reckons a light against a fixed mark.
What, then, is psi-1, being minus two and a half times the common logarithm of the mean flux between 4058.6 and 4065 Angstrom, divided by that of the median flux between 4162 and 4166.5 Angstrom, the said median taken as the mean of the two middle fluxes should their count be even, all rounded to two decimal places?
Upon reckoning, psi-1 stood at -0.04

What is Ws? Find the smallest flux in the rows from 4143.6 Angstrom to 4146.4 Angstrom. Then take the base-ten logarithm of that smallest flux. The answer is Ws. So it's 1.12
